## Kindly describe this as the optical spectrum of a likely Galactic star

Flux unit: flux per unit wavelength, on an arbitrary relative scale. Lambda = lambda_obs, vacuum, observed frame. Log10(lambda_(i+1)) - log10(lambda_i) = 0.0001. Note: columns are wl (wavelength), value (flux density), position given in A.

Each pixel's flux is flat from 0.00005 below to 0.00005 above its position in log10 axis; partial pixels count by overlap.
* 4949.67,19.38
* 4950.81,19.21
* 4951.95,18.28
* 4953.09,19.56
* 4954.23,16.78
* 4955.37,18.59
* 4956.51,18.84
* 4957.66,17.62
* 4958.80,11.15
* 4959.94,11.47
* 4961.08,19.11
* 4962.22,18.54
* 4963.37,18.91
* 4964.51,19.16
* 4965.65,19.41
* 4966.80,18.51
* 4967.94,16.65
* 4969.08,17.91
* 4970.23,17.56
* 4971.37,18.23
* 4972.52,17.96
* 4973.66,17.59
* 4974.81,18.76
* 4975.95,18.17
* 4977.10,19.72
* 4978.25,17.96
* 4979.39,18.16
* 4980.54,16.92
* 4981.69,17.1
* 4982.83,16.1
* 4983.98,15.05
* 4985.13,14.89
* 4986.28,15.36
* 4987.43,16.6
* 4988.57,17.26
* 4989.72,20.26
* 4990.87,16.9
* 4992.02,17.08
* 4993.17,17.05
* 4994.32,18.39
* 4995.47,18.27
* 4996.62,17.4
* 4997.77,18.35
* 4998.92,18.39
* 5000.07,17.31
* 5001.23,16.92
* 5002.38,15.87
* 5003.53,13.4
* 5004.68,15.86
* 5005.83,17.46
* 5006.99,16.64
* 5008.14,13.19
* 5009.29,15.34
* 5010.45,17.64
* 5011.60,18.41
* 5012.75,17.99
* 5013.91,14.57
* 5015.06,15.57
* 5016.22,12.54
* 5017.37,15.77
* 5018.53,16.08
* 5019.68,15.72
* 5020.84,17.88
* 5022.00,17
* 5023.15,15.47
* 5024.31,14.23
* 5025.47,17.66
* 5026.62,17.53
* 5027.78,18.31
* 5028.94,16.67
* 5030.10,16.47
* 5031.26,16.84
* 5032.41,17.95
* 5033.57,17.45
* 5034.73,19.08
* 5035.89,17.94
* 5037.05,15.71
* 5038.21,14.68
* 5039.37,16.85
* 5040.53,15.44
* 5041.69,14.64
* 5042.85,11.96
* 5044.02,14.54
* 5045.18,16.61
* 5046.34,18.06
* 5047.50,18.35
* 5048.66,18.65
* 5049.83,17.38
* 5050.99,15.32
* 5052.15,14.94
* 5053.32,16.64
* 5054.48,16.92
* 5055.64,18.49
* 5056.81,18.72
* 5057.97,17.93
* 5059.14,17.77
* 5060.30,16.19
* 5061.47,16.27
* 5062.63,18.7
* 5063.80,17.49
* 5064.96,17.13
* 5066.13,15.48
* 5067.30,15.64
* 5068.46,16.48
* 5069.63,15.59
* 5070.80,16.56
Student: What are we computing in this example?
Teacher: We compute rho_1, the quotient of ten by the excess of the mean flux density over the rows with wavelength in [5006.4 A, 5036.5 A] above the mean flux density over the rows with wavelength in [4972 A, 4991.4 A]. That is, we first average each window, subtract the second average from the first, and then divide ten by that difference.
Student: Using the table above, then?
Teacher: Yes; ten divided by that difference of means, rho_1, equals -12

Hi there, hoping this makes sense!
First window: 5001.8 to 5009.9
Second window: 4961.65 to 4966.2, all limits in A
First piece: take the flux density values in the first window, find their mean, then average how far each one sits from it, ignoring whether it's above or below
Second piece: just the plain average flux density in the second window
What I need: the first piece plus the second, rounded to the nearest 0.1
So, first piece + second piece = 20.2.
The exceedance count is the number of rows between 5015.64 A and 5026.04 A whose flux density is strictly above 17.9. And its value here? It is 0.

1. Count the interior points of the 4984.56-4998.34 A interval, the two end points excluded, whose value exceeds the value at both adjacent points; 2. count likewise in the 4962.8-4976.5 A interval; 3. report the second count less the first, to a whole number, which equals 1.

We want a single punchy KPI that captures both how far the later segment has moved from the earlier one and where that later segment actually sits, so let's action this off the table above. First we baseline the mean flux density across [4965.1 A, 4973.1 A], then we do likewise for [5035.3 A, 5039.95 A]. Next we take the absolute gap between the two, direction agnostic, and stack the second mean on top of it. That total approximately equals 18.0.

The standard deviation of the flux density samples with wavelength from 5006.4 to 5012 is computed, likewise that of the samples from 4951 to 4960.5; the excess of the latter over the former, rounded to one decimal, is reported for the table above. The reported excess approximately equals 1.3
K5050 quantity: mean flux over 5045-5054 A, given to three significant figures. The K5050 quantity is 17.0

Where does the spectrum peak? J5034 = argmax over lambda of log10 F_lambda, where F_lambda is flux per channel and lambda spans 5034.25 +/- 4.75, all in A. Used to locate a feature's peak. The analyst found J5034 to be 5034.73 A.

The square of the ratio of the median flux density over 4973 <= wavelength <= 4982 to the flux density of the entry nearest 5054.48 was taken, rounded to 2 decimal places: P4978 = 1.14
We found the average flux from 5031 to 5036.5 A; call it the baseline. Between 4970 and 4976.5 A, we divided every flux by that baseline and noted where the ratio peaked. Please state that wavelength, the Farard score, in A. 4974.81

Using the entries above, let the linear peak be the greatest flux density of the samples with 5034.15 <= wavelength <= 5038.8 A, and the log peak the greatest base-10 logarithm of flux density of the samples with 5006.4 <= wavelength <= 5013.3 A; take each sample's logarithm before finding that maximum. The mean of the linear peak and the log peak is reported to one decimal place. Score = 10.2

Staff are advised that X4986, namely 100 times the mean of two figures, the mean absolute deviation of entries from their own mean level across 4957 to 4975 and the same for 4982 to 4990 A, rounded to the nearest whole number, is 147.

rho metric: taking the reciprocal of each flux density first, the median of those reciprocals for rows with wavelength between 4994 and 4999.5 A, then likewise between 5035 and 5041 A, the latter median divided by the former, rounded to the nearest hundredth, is 1.17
